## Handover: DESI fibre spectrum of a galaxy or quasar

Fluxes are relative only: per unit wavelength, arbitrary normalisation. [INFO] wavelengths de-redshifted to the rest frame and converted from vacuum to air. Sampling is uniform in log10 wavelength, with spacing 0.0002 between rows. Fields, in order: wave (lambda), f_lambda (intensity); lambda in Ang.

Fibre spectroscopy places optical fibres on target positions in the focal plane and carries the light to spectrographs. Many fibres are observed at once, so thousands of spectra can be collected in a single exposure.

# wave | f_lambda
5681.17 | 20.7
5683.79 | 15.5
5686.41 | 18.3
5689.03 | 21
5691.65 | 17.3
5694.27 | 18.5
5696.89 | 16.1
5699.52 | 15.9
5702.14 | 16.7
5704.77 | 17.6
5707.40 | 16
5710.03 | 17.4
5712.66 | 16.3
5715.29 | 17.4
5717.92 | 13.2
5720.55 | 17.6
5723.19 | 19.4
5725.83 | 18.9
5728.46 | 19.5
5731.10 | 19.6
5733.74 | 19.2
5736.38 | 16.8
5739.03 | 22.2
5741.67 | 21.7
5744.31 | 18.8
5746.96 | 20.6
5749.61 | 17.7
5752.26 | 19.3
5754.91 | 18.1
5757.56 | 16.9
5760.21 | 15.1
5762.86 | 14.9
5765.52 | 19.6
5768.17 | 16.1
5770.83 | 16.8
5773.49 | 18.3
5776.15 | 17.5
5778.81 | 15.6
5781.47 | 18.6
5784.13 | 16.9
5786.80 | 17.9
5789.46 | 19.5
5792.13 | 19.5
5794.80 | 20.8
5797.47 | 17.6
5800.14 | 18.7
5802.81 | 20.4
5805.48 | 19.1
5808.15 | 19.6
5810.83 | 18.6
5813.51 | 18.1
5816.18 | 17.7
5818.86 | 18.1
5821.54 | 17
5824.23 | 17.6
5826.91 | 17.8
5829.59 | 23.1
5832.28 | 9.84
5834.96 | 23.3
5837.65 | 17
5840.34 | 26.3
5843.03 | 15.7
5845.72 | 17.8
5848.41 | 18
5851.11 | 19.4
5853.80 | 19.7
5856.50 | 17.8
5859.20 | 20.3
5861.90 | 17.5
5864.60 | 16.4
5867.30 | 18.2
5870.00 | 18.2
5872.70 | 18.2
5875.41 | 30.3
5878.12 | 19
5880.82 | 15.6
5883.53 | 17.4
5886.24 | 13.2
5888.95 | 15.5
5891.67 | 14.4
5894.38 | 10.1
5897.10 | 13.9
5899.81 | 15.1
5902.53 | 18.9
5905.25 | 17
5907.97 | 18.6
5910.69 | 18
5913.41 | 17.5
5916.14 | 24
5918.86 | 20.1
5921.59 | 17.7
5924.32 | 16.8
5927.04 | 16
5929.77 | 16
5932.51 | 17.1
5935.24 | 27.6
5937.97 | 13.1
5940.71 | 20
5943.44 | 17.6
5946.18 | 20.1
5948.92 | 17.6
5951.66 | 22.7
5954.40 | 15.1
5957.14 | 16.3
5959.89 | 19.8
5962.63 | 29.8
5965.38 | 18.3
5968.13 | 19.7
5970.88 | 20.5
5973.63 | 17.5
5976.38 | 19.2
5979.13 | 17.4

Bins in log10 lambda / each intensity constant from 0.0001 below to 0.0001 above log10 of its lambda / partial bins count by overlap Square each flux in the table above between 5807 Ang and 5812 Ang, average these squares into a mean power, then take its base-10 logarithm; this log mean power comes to 2.56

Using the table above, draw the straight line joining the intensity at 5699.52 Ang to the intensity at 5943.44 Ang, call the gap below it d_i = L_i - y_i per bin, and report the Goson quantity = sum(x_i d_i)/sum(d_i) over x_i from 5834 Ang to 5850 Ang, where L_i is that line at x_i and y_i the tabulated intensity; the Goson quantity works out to 5838.8 Ang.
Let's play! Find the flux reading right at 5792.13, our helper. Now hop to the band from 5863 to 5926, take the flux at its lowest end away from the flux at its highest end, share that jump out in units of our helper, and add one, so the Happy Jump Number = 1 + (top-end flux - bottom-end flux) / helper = 1.02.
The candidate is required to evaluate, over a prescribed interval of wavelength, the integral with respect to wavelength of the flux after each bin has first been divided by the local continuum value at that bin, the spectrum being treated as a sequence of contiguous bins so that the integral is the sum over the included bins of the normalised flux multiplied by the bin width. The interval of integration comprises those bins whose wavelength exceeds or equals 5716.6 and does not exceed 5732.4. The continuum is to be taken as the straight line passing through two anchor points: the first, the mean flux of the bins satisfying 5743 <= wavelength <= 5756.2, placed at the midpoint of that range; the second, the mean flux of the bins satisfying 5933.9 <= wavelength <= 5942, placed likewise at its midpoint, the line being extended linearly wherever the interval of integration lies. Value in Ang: 15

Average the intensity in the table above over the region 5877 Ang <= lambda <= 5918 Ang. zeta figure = 17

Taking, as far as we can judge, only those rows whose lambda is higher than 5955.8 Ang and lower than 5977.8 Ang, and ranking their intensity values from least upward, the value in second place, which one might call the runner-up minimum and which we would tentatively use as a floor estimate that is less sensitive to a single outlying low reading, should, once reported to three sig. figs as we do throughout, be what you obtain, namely 17.5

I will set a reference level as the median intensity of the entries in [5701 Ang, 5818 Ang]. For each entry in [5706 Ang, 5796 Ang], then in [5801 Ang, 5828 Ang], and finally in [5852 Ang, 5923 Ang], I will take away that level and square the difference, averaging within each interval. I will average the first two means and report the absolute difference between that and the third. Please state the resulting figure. 11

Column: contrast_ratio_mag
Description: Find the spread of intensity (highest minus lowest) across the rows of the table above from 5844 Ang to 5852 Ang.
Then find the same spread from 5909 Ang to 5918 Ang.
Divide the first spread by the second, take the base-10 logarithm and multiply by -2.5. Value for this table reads 1.5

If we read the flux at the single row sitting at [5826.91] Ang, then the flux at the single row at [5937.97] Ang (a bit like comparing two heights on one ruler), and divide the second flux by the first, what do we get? 0.74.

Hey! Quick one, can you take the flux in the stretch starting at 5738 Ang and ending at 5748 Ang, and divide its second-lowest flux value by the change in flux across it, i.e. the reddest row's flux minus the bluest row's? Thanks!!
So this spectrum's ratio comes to -13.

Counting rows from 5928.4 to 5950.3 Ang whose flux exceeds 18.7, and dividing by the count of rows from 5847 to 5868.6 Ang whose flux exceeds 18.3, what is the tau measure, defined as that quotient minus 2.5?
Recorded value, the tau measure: -1.5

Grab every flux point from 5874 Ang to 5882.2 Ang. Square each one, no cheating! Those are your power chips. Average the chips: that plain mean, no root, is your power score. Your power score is 507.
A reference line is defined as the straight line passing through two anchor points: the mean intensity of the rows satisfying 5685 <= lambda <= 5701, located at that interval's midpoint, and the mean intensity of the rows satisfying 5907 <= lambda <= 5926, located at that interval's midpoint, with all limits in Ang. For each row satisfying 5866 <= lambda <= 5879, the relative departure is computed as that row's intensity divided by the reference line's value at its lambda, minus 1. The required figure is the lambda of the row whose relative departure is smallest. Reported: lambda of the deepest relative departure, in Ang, 5872.70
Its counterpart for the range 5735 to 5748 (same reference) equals 5736.38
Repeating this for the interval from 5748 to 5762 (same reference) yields 5760.21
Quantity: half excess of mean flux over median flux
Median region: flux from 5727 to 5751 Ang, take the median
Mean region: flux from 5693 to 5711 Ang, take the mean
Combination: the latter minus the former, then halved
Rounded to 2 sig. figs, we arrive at -1.3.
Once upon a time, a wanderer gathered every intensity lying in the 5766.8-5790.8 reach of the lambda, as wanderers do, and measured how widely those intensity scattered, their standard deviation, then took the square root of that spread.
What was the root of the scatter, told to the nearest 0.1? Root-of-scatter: 1.1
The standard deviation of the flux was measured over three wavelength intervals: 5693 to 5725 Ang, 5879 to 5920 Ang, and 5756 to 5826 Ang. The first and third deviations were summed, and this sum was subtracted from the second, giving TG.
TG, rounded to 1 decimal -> 0.2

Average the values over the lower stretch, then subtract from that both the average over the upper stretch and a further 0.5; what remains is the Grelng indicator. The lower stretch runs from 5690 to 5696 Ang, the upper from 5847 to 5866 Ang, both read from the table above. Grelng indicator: -1.0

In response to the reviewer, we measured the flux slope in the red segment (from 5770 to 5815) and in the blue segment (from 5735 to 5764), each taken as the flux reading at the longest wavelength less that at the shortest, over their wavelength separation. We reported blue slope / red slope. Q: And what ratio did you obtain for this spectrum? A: -2.4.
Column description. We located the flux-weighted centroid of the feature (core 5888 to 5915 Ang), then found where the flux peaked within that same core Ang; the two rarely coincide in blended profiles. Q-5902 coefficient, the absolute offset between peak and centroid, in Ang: 0.5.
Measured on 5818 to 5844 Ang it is 9.1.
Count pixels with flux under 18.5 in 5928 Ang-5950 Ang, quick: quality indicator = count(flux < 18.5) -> 5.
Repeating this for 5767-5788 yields 7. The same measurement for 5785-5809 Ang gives 2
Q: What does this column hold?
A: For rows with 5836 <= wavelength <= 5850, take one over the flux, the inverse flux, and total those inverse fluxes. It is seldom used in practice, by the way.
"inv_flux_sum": 0.272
